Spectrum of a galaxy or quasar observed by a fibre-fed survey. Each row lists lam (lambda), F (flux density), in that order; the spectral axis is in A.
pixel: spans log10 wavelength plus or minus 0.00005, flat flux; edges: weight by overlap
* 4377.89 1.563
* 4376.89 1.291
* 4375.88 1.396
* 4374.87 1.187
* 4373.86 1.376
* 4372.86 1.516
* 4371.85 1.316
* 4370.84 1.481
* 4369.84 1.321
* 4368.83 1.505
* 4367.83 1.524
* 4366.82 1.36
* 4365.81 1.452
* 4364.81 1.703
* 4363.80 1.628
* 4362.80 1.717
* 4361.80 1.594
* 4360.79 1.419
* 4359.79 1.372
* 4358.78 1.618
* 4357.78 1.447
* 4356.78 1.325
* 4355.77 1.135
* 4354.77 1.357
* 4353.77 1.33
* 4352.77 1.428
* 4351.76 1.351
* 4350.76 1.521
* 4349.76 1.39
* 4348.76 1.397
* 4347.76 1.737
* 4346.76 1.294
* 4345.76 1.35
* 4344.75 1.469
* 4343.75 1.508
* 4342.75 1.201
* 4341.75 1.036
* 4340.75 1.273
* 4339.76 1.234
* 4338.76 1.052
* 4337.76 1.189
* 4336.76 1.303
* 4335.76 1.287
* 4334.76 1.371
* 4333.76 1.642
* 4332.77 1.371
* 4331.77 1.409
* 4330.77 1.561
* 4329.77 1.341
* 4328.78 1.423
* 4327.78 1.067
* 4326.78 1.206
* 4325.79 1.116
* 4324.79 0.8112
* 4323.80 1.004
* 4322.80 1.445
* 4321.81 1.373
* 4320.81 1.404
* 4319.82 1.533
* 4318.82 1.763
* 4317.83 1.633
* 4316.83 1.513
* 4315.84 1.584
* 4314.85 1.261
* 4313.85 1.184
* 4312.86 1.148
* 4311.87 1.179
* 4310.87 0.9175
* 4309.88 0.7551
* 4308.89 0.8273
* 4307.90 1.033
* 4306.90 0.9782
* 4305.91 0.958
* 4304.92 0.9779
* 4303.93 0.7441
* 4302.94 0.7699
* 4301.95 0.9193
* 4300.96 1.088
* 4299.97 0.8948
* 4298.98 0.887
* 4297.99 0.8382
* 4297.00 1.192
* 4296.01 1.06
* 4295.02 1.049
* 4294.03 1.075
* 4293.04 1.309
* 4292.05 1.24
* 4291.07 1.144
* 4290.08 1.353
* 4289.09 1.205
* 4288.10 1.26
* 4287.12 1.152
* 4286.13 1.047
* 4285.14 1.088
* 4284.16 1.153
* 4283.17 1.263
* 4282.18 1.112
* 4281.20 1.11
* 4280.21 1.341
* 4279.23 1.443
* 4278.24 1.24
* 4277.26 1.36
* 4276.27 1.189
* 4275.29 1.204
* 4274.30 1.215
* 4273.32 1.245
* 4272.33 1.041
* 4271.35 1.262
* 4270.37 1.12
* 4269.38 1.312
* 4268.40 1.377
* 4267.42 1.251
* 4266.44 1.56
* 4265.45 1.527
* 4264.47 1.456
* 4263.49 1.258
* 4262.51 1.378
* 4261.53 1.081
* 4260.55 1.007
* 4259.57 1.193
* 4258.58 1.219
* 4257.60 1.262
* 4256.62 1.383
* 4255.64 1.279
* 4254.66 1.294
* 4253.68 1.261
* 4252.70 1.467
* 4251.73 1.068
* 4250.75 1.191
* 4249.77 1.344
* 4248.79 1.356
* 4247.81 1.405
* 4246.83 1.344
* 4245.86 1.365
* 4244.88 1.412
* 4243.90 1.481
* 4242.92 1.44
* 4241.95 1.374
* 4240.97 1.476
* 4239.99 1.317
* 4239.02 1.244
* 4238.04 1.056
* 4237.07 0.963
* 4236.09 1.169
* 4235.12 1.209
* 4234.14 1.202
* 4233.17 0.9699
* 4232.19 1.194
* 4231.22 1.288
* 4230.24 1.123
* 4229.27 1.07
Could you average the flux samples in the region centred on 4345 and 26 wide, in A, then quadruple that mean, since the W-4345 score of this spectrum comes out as 5.4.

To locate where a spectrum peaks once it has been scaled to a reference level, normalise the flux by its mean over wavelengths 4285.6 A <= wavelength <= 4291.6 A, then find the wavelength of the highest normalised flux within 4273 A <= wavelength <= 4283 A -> 4279.23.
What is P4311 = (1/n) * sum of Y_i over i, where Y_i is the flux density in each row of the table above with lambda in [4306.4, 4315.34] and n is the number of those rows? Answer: 1.03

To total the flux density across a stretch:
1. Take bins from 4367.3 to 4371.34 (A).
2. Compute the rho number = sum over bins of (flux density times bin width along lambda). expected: 5.9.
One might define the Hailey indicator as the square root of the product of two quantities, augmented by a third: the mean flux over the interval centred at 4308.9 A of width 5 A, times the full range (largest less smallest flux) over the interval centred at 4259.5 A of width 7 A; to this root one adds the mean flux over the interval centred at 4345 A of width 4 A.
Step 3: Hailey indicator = 2.0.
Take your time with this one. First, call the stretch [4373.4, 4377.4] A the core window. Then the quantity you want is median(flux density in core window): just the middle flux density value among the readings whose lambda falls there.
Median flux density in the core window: 1.33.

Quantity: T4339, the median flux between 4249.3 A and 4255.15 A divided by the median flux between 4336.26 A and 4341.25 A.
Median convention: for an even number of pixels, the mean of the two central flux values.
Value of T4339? 1.04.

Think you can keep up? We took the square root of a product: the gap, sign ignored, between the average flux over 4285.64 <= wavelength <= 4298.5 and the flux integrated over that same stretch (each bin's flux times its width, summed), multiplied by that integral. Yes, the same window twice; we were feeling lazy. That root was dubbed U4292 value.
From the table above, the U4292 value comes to 14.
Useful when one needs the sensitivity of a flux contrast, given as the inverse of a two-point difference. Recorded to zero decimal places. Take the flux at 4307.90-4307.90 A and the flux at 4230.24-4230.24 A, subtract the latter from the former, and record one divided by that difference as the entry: -11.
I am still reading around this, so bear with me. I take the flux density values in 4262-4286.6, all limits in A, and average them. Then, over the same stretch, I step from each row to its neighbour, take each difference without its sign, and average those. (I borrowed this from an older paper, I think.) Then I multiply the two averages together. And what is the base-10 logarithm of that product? -0.81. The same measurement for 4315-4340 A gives -0.66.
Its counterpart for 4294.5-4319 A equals -0.88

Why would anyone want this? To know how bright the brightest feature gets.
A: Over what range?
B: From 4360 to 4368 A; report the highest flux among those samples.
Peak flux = 1.717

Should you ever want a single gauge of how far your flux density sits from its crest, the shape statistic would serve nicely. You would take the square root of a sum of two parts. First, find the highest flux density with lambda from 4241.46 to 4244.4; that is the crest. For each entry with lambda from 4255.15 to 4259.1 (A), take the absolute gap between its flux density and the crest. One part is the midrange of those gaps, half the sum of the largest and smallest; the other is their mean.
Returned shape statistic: 0.61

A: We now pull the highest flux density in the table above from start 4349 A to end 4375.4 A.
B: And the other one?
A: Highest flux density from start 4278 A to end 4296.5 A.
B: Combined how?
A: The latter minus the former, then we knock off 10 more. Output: -10.3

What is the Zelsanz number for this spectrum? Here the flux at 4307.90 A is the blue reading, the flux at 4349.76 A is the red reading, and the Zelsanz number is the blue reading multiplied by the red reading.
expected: 1.4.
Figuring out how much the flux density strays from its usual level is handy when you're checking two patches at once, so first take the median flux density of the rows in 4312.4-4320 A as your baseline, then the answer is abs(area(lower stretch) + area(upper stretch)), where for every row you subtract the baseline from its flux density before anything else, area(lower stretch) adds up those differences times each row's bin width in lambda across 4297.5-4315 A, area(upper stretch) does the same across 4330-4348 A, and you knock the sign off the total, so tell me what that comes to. 13.1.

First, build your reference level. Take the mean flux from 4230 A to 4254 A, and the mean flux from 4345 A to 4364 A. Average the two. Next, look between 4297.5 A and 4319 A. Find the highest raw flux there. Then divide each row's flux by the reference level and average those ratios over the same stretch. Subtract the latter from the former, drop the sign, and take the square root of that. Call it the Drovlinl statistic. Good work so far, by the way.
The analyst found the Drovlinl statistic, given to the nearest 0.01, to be 0.98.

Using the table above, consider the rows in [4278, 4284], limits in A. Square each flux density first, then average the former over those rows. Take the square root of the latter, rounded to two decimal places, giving 1.26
